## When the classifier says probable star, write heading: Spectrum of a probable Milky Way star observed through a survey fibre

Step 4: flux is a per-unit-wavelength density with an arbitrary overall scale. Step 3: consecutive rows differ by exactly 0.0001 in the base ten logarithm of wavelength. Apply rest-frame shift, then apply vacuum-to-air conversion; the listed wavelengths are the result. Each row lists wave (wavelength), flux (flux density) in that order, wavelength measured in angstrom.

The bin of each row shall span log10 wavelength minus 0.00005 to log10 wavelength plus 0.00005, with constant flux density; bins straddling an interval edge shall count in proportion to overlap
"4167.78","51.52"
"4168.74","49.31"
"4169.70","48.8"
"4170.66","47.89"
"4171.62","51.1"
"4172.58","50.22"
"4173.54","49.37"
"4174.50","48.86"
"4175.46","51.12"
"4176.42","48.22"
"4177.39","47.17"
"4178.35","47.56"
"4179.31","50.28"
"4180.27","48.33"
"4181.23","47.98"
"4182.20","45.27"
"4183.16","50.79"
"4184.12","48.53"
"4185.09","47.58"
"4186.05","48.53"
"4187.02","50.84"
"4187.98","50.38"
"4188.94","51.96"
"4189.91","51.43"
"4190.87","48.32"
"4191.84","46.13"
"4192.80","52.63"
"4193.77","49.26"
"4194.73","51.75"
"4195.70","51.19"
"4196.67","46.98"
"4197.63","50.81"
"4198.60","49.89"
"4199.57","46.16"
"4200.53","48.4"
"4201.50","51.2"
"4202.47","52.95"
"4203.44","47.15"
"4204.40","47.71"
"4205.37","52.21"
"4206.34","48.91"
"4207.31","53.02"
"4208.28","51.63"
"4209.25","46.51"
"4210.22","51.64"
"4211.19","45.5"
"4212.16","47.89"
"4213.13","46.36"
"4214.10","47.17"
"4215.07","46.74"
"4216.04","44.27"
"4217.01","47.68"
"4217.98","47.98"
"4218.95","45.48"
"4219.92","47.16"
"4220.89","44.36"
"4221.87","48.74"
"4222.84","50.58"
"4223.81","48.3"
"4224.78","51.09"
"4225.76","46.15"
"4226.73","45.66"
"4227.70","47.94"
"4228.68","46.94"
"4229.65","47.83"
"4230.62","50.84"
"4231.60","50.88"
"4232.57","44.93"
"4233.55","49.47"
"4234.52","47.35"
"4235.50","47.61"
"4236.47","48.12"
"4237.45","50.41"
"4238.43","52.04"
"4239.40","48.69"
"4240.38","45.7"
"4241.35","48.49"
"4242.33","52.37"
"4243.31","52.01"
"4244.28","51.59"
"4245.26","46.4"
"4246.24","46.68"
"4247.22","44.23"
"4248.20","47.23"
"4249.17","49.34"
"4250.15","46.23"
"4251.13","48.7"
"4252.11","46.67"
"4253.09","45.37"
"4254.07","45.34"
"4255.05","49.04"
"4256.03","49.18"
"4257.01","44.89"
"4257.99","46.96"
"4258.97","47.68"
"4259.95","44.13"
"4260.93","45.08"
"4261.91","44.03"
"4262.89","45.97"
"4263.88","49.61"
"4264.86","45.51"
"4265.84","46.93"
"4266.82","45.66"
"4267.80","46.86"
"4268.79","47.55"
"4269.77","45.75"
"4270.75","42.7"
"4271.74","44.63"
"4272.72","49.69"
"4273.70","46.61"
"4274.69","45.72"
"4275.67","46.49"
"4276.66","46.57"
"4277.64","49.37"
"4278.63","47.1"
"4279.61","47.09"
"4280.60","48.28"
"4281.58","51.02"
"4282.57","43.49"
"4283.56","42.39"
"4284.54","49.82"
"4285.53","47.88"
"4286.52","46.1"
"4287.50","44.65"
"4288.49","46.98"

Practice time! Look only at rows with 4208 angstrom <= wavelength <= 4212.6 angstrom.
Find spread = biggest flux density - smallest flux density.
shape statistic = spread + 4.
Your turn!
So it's 10.1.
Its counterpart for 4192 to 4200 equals 10.5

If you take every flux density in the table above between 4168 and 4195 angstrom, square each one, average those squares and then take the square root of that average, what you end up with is 49.3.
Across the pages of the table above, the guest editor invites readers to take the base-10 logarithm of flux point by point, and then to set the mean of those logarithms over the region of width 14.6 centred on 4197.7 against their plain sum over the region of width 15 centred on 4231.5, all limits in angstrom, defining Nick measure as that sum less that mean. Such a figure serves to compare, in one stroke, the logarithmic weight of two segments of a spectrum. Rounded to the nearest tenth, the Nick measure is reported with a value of 23.6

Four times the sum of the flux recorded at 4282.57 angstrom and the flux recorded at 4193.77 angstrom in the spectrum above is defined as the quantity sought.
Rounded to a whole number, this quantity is 371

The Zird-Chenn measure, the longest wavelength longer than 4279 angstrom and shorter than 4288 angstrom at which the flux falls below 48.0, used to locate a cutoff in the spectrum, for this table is 4287.50 angstrom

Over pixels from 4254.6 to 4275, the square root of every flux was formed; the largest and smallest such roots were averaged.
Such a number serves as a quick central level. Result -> 6.79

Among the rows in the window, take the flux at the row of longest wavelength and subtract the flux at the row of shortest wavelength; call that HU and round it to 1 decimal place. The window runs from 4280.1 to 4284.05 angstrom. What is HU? -5.9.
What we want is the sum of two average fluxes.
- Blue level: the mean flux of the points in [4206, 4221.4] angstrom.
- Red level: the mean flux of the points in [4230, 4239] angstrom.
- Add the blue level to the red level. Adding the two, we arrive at 96.7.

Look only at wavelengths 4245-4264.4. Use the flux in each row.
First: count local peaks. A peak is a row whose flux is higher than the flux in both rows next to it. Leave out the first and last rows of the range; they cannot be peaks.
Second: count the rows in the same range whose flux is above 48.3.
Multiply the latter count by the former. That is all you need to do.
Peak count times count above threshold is 30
